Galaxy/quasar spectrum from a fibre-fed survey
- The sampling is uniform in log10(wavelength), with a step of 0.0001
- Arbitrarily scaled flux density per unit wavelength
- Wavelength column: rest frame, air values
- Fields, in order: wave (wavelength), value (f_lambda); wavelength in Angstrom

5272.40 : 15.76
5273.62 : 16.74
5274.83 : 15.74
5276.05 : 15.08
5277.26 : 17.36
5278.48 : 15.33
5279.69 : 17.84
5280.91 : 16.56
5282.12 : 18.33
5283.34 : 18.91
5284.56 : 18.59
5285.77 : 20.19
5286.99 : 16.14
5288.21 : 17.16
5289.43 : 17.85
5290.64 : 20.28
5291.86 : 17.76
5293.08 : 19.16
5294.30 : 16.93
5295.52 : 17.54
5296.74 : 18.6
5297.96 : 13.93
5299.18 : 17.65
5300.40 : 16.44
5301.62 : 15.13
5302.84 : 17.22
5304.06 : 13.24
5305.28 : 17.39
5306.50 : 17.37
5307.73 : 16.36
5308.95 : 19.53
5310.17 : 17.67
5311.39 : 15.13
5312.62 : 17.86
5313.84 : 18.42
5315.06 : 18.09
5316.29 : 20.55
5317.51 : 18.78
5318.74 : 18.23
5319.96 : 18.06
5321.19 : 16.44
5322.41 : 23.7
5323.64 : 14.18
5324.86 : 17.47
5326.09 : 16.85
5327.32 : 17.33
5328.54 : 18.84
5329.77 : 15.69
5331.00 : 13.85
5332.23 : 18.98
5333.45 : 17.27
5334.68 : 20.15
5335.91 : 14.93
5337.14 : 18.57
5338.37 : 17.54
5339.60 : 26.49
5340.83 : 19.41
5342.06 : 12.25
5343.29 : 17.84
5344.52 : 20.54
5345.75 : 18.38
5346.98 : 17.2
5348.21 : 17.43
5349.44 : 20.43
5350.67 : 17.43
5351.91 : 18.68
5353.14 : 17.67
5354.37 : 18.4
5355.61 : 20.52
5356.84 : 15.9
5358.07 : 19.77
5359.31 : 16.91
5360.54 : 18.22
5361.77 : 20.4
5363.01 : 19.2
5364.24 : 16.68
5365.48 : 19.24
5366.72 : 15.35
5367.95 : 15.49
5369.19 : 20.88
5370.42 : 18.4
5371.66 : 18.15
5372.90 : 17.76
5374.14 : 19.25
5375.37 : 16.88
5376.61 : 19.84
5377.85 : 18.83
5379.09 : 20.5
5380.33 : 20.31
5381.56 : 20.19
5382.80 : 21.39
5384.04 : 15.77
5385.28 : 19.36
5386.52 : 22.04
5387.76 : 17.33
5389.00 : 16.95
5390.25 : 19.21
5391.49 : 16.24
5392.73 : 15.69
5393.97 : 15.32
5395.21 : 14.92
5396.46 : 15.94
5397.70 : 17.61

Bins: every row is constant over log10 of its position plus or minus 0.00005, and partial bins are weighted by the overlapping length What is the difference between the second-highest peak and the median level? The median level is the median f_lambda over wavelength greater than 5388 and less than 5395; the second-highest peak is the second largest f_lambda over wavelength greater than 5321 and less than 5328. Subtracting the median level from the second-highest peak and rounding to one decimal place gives 1.2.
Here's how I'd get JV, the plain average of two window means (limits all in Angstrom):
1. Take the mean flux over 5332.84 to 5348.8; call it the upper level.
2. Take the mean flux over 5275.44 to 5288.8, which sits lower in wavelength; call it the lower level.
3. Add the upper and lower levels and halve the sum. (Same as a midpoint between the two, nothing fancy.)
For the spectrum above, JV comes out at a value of 17.9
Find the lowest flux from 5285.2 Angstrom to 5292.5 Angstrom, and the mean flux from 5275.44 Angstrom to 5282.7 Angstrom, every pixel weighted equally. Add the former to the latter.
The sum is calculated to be 32.9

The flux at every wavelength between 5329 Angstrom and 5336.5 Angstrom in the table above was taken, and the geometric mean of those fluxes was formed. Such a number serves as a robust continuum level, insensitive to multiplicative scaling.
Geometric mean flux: 16.7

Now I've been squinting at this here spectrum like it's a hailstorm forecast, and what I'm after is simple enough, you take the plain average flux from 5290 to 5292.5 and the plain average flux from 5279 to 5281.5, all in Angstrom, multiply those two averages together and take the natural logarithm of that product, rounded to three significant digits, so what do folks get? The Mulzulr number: 5.79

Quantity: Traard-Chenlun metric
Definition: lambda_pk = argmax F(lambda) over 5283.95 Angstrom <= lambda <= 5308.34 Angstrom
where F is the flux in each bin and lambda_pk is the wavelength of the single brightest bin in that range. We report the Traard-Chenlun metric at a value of 5290.64 Angstrom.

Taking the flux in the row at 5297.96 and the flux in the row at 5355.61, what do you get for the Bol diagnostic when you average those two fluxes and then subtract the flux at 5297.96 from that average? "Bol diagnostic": 3.3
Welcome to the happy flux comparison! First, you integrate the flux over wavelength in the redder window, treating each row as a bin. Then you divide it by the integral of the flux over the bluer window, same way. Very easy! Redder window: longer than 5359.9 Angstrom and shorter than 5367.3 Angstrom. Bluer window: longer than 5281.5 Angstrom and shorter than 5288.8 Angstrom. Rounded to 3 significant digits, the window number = 1.01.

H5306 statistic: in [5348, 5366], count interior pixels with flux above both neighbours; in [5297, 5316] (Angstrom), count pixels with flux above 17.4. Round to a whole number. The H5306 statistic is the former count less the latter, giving -1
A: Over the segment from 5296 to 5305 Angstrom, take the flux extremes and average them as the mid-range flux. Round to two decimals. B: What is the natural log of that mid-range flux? 2.77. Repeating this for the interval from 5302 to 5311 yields 2.80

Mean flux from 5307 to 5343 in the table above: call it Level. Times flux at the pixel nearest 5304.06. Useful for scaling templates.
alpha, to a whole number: 237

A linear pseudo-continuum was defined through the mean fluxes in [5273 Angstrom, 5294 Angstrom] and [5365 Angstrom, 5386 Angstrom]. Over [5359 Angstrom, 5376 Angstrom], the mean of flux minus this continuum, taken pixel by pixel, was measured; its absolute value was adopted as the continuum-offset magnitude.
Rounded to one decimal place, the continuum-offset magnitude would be 0.5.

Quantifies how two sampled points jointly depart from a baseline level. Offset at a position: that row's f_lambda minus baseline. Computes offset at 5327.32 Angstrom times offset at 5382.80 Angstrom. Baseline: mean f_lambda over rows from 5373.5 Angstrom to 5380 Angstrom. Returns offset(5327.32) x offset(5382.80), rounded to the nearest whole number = -4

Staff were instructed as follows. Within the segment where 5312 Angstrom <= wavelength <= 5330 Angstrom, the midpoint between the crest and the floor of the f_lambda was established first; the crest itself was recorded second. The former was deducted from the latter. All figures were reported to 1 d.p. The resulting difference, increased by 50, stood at 54.8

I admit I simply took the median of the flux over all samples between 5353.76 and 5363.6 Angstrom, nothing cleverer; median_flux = 18.8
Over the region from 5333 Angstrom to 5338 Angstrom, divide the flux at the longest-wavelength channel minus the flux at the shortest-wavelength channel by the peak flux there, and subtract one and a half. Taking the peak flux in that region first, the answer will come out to -1.44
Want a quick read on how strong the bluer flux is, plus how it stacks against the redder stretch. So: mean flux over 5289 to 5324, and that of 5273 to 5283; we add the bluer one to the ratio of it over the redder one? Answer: 17.6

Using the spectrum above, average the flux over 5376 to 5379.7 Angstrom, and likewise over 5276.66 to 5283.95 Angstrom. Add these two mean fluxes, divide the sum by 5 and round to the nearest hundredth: 7.42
